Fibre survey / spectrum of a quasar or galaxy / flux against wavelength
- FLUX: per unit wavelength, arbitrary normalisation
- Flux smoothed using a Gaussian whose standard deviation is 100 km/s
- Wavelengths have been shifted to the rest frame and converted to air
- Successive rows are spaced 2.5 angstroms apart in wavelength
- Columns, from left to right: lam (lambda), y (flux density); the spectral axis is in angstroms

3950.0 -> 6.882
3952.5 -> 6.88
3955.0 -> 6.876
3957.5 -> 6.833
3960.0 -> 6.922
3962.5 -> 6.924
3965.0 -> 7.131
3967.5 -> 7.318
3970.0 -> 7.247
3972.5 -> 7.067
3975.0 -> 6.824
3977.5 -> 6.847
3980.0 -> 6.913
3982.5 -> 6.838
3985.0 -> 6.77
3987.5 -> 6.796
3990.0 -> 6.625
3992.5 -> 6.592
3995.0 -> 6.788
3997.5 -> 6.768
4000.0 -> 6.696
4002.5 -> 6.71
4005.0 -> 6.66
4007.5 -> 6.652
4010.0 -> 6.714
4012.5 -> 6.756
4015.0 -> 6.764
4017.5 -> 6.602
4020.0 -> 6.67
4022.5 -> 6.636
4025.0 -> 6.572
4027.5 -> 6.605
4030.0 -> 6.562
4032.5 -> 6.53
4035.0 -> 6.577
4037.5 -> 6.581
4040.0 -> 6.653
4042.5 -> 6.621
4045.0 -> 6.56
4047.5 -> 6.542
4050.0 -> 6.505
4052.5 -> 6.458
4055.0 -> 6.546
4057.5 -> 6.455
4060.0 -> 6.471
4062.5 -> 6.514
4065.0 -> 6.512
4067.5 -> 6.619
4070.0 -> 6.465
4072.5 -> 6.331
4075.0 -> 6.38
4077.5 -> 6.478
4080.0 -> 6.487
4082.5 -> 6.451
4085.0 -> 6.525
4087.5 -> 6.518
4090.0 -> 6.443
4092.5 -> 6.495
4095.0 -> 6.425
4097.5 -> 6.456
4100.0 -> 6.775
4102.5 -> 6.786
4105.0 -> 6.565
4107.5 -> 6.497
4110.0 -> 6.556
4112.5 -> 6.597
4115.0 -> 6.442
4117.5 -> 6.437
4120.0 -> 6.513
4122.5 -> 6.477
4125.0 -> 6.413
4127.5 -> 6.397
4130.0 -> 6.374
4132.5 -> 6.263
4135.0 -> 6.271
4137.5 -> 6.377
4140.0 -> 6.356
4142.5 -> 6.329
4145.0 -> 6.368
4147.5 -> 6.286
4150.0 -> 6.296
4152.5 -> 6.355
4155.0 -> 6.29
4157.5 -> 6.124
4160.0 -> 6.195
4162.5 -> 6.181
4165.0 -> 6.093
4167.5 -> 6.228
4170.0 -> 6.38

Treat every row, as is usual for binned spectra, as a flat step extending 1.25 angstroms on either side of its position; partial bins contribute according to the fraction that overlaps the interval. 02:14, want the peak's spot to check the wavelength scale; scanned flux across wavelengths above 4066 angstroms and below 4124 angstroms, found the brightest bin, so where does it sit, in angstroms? 4102.5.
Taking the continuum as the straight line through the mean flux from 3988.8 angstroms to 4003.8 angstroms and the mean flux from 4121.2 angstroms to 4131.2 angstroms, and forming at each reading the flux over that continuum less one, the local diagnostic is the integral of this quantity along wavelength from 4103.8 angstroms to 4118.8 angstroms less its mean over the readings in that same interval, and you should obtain 0.15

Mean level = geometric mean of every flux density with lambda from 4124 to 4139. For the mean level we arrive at 6.35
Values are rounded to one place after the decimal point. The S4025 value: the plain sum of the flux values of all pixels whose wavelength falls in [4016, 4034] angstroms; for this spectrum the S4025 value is 46.2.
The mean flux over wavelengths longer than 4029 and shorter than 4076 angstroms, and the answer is 6.52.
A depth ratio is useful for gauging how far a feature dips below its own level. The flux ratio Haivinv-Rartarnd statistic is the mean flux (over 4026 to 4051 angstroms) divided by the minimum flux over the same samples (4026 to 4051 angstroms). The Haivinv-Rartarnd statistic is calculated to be 1.01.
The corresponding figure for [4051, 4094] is 1.02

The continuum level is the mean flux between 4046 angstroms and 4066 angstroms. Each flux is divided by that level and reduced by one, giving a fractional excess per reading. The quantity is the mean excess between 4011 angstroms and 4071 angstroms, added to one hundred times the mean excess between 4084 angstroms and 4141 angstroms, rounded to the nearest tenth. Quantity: -0.4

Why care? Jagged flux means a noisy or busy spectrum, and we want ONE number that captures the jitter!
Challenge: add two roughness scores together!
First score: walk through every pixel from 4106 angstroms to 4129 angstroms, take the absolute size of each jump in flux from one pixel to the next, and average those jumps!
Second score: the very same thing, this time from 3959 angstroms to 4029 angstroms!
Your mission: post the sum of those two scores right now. 0.137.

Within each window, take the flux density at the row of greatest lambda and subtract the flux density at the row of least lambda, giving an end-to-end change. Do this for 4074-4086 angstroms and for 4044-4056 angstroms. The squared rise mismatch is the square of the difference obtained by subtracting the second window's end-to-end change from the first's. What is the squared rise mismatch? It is 0.025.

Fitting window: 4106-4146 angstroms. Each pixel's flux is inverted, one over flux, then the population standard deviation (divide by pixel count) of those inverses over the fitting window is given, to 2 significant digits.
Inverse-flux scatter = 0.0022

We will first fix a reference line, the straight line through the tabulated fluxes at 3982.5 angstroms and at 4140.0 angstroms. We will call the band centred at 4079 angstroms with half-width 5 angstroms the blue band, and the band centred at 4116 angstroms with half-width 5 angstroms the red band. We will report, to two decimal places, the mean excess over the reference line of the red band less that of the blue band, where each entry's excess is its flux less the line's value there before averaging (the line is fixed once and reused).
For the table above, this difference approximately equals 0.16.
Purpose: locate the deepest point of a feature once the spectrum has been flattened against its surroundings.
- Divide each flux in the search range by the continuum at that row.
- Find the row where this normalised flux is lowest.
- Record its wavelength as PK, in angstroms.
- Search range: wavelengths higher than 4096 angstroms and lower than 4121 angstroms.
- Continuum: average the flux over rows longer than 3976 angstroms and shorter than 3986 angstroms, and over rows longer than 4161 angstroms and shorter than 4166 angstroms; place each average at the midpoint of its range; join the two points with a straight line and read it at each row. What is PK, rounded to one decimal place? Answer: 4097.5 angstroms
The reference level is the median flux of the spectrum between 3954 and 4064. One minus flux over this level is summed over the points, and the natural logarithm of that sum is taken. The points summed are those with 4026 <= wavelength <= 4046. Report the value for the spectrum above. -2.4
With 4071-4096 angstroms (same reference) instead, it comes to -1.1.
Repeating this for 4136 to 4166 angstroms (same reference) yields -0.3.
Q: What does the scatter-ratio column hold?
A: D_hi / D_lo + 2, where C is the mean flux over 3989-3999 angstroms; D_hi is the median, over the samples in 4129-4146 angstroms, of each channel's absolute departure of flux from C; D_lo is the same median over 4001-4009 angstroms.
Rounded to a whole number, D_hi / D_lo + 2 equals 12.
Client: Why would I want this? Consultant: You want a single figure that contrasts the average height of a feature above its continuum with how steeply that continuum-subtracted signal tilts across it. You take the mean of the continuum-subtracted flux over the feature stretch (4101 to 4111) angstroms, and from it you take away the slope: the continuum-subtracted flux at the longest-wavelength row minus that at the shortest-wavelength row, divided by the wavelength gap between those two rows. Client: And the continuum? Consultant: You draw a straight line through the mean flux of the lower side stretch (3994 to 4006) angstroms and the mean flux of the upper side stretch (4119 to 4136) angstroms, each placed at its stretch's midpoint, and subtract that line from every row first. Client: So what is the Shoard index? 0.19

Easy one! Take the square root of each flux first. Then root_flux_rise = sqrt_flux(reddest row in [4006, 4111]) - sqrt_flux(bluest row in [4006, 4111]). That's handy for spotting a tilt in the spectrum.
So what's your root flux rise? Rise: -0.02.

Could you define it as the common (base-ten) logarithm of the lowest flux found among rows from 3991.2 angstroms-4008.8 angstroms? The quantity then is 0.819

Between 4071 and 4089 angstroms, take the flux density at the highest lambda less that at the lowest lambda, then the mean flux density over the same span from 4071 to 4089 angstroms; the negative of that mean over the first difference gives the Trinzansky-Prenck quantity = -35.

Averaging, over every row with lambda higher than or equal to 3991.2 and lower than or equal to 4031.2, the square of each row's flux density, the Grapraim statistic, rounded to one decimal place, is 44.5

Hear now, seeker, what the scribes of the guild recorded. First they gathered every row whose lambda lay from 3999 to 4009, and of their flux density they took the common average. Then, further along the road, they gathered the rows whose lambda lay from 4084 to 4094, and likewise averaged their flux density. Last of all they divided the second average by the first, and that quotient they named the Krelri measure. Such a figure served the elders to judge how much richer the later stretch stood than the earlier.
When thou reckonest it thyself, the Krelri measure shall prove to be 0.972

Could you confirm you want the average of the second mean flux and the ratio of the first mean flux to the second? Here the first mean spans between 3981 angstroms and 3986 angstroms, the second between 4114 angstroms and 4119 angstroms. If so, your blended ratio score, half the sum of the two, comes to 3.75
